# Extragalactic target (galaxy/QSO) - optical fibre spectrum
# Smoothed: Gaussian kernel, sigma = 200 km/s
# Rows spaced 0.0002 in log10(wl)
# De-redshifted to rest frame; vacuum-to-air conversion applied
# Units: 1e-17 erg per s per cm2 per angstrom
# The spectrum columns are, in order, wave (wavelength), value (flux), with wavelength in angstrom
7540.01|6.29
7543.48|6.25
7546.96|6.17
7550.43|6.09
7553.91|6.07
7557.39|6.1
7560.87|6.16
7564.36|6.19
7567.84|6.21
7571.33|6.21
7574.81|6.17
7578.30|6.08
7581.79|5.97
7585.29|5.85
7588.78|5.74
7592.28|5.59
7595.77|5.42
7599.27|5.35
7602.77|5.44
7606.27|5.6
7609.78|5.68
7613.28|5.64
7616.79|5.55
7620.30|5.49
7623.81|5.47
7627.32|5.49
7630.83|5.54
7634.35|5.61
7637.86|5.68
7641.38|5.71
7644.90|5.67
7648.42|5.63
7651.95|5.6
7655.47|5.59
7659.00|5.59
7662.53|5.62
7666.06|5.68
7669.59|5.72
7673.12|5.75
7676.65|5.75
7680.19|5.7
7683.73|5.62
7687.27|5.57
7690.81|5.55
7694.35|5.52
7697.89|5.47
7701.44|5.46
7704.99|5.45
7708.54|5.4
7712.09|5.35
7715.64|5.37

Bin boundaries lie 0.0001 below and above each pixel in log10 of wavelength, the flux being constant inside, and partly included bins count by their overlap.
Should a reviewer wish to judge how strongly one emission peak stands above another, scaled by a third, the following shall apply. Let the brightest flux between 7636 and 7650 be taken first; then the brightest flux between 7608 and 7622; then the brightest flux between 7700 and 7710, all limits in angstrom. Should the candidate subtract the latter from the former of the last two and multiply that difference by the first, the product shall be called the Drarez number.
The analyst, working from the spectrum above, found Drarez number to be 1.3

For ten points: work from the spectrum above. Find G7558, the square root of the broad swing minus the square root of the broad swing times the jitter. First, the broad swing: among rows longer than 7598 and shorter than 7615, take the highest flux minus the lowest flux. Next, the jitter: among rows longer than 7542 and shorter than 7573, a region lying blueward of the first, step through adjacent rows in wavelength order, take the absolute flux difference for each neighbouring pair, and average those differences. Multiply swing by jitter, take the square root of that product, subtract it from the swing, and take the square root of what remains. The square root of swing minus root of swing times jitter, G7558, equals 0.46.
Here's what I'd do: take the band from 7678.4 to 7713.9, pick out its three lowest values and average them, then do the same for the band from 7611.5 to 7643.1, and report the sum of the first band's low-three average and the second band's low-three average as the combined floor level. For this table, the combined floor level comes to 10.9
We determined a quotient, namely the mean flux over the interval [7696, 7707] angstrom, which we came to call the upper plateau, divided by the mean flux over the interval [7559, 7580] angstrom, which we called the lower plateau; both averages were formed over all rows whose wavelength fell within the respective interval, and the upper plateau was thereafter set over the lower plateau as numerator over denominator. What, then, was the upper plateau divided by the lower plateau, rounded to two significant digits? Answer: 0.88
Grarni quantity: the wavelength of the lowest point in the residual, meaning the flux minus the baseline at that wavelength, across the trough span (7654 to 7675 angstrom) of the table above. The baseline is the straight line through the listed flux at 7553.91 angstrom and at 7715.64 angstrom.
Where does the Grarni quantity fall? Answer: 7655.47 angstrom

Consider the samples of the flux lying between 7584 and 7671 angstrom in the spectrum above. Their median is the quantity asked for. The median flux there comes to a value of 5.60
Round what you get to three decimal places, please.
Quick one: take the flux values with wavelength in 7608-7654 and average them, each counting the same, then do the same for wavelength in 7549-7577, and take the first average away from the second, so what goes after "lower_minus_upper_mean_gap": 0.553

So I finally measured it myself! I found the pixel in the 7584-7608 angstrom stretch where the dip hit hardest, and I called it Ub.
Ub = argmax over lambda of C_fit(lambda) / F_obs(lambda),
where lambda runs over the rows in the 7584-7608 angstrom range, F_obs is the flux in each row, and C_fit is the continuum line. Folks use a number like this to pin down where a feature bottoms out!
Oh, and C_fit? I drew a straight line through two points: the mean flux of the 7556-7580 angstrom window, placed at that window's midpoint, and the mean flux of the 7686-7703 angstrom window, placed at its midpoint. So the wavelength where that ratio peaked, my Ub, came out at 7599.27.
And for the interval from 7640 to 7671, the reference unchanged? 7651.95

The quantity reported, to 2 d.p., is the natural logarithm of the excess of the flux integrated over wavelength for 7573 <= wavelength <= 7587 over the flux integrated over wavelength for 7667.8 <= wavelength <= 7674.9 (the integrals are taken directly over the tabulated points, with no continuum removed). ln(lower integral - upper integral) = 3.77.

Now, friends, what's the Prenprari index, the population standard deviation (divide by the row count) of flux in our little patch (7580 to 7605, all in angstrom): 0.22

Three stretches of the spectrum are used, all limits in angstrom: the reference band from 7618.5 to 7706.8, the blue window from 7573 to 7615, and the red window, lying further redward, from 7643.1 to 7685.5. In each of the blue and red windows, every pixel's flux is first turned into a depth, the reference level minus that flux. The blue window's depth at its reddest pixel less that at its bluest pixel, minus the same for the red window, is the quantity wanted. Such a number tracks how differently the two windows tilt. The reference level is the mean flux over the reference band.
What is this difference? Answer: 0.48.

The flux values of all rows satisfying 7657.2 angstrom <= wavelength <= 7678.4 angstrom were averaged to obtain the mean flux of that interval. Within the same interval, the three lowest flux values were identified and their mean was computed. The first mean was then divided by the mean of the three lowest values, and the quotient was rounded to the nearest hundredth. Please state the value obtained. 1.01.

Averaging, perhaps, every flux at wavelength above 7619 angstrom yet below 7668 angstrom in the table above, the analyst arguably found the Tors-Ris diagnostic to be 5.60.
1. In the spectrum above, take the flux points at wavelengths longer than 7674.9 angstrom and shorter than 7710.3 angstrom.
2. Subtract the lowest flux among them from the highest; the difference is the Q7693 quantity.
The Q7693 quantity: 0.35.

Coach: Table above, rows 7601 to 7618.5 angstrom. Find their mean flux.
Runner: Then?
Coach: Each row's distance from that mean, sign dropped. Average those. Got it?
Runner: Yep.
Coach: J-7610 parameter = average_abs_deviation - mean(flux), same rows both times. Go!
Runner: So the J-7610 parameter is -5.51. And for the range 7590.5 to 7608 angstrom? -5.39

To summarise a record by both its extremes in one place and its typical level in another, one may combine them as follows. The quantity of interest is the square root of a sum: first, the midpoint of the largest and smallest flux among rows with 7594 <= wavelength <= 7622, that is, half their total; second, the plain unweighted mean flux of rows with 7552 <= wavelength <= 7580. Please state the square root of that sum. 3.42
